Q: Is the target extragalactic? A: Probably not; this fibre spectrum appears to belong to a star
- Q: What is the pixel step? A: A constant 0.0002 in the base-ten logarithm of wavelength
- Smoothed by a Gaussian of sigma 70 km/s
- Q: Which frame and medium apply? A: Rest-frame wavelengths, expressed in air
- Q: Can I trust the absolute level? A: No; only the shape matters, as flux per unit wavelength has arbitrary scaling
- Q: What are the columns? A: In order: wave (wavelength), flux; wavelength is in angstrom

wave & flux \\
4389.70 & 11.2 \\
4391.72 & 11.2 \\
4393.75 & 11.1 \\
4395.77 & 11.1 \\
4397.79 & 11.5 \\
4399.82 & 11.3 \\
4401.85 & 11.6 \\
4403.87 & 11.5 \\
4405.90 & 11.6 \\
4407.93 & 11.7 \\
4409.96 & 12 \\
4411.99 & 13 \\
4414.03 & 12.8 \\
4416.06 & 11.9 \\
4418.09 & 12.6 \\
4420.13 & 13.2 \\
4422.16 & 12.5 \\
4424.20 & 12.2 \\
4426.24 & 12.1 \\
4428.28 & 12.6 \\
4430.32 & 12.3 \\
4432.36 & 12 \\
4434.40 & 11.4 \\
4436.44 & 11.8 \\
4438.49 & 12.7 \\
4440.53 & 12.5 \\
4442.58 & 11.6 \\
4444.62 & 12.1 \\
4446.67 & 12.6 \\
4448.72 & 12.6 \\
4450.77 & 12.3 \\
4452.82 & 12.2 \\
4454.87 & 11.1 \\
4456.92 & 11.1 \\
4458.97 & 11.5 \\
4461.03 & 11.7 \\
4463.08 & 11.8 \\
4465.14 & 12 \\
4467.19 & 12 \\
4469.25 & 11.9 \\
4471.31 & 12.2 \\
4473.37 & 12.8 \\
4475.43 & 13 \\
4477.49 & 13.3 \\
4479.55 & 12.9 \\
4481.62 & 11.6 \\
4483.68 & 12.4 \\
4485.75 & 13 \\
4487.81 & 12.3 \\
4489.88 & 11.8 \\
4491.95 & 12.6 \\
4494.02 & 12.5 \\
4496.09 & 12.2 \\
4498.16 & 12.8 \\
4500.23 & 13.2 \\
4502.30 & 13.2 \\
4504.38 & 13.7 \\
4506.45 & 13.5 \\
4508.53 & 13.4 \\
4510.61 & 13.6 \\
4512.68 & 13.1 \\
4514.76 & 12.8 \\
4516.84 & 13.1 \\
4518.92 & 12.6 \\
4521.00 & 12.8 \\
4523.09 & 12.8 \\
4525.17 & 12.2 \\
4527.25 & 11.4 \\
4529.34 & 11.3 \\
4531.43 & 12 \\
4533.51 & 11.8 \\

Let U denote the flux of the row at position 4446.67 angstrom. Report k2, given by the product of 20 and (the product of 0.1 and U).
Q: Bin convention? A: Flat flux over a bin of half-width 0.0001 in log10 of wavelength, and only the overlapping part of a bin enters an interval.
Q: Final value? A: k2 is 25.2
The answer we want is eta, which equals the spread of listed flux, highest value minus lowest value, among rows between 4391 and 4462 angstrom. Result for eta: 2.10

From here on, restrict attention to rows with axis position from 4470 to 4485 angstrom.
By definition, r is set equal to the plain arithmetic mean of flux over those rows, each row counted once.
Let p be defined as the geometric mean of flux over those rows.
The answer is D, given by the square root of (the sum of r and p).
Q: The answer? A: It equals 5.02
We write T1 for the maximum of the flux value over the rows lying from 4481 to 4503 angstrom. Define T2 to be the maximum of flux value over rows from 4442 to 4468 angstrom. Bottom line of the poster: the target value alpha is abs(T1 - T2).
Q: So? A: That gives 0.60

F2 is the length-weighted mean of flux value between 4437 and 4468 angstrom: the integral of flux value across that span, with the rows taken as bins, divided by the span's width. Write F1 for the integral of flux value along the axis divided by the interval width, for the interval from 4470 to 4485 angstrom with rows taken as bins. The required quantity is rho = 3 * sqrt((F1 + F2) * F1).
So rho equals 52.8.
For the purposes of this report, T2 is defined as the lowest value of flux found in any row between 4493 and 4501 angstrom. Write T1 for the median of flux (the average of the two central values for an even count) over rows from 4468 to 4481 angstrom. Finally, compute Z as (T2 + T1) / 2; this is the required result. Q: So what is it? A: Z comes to 12.5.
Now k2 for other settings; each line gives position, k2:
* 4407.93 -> 23.4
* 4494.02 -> 25.0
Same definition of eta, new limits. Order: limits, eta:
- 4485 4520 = 1.90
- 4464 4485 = 1.70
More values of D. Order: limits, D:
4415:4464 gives 4.92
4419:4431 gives 5.00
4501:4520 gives 5.14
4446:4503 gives 4.96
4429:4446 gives 4.91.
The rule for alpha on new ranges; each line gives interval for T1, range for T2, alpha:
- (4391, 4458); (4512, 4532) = 0.10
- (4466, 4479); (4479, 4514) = 0.40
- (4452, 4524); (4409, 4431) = 0.50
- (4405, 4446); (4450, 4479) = 0.10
